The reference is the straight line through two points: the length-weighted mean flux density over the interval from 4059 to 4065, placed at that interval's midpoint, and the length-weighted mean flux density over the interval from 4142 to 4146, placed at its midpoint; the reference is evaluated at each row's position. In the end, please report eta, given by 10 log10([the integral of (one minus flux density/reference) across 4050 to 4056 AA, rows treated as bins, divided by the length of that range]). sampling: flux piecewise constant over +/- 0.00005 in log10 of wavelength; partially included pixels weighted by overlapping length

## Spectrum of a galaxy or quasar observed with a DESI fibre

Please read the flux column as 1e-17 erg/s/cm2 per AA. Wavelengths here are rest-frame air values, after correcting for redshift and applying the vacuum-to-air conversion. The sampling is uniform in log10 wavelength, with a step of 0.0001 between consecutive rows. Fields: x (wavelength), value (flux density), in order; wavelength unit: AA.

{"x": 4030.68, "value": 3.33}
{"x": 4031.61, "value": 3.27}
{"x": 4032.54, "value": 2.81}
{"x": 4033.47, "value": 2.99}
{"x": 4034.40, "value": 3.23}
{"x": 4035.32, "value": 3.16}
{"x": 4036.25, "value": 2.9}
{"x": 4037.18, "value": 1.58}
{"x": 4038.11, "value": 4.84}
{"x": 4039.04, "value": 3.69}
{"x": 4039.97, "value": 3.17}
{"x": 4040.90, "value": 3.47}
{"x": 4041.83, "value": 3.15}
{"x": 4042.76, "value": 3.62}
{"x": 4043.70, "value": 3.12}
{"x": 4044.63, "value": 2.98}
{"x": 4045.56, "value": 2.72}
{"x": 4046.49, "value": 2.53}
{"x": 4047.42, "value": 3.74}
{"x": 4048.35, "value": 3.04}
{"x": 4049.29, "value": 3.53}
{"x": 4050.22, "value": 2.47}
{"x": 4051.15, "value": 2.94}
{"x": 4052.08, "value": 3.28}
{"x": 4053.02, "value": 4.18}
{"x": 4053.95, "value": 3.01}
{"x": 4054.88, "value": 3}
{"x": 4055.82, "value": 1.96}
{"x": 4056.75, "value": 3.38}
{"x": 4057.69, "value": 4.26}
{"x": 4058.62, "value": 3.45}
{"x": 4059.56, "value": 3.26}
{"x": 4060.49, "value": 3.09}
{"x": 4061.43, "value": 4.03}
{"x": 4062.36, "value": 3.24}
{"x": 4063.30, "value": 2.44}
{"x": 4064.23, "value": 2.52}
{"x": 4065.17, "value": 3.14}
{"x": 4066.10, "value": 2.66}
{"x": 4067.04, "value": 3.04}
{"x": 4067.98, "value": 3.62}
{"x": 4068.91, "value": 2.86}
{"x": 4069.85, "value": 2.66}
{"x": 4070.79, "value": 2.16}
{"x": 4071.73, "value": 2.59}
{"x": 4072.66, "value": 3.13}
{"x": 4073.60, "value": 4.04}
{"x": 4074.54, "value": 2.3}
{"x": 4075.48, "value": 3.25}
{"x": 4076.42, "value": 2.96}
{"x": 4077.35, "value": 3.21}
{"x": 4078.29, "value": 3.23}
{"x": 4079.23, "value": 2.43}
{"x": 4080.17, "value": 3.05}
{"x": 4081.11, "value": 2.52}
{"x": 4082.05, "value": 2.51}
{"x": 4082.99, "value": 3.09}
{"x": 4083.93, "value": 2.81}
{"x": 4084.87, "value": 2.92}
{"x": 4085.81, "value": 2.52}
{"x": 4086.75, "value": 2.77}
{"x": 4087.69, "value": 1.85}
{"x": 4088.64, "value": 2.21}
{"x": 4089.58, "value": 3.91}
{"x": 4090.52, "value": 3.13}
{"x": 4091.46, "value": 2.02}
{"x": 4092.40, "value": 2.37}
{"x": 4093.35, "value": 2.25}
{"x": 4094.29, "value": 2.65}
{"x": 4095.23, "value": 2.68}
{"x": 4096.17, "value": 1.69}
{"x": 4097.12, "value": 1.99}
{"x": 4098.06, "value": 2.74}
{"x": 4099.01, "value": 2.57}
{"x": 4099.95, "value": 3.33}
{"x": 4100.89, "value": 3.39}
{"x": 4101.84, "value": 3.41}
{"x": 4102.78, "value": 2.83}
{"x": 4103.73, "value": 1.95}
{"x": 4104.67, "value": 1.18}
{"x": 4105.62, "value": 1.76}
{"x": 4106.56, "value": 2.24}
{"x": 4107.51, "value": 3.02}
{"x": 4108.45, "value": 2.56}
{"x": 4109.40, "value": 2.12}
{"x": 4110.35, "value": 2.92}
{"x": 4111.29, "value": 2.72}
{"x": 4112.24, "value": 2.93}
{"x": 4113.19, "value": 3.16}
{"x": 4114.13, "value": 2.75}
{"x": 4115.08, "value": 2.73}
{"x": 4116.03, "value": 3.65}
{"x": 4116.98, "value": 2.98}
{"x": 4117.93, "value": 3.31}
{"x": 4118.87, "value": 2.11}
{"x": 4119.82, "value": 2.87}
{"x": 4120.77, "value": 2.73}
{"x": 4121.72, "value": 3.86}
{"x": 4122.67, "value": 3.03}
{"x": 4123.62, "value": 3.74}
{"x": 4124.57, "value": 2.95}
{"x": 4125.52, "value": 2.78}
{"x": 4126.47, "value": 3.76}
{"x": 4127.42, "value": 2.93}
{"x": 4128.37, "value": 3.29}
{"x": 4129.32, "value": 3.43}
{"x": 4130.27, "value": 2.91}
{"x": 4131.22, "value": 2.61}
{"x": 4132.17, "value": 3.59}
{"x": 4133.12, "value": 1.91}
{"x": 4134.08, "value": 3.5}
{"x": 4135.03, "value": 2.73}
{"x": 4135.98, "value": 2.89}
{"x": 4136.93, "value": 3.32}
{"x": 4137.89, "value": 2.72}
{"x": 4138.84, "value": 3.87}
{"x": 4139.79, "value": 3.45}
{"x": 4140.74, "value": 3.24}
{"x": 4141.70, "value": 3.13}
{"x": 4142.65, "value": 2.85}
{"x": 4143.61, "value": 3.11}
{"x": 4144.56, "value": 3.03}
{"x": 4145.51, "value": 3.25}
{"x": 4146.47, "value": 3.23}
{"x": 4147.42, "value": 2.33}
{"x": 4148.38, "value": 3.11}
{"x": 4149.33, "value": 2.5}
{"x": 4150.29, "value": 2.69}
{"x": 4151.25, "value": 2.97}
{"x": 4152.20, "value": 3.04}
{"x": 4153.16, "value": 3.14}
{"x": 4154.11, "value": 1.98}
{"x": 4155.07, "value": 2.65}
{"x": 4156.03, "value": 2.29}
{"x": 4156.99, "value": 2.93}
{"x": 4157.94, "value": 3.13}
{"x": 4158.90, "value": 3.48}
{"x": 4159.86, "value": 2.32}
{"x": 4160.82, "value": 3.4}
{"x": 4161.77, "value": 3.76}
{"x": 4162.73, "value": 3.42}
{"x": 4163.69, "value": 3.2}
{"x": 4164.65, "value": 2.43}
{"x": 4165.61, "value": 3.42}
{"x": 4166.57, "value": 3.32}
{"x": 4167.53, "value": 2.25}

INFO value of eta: -17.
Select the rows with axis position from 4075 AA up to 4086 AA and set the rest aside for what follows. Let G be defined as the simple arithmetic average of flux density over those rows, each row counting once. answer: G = 2.9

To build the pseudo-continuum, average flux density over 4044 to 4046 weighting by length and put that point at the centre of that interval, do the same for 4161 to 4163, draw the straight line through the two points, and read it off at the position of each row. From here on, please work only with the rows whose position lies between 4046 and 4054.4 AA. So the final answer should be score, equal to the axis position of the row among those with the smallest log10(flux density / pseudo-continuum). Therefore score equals 4050.22 AA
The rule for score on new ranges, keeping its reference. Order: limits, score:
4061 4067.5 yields 4063.30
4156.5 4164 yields 4159.86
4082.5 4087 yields 4085.81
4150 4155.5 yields 4154.11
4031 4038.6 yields 4037.18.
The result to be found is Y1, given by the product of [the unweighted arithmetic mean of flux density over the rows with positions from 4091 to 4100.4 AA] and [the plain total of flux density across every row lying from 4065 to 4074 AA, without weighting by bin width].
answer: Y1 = 73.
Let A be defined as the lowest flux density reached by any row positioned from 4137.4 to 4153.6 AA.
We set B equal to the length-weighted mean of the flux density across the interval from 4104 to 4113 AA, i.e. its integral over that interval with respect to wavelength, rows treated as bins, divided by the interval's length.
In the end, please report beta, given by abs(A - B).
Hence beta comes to 0.1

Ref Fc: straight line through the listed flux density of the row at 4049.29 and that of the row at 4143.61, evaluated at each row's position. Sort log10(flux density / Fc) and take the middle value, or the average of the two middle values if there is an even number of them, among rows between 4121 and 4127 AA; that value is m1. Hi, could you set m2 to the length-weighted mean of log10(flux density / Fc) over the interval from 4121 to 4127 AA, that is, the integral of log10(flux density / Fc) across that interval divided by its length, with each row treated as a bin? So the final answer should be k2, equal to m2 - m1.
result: -0.009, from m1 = 0.02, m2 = 0.01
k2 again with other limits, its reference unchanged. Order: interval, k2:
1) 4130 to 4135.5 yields -0.001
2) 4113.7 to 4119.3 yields 0.004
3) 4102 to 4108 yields 0.006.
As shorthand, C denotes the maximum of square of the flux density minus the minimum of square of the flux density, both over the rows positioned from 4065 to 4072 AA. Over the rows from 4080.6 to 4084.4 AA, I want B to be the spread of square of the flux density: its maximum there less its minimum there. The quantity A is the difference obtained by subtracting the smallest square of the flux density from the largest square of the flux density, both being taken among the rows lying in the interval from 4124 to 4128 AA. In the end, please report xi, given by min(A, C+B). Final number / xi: 6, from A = 6.4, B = 3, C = 8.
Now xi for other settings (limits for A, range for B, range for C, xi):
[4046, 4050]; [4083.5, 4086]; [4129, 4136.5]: 8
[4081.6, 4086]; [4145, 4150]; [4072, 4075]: 3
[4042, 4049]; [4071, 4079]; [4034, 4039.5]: 8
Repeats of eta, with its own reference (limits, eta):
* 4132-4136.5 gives -12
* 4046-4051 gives -17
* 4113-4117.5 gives -20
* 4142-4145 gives -17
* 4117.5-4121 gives -10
